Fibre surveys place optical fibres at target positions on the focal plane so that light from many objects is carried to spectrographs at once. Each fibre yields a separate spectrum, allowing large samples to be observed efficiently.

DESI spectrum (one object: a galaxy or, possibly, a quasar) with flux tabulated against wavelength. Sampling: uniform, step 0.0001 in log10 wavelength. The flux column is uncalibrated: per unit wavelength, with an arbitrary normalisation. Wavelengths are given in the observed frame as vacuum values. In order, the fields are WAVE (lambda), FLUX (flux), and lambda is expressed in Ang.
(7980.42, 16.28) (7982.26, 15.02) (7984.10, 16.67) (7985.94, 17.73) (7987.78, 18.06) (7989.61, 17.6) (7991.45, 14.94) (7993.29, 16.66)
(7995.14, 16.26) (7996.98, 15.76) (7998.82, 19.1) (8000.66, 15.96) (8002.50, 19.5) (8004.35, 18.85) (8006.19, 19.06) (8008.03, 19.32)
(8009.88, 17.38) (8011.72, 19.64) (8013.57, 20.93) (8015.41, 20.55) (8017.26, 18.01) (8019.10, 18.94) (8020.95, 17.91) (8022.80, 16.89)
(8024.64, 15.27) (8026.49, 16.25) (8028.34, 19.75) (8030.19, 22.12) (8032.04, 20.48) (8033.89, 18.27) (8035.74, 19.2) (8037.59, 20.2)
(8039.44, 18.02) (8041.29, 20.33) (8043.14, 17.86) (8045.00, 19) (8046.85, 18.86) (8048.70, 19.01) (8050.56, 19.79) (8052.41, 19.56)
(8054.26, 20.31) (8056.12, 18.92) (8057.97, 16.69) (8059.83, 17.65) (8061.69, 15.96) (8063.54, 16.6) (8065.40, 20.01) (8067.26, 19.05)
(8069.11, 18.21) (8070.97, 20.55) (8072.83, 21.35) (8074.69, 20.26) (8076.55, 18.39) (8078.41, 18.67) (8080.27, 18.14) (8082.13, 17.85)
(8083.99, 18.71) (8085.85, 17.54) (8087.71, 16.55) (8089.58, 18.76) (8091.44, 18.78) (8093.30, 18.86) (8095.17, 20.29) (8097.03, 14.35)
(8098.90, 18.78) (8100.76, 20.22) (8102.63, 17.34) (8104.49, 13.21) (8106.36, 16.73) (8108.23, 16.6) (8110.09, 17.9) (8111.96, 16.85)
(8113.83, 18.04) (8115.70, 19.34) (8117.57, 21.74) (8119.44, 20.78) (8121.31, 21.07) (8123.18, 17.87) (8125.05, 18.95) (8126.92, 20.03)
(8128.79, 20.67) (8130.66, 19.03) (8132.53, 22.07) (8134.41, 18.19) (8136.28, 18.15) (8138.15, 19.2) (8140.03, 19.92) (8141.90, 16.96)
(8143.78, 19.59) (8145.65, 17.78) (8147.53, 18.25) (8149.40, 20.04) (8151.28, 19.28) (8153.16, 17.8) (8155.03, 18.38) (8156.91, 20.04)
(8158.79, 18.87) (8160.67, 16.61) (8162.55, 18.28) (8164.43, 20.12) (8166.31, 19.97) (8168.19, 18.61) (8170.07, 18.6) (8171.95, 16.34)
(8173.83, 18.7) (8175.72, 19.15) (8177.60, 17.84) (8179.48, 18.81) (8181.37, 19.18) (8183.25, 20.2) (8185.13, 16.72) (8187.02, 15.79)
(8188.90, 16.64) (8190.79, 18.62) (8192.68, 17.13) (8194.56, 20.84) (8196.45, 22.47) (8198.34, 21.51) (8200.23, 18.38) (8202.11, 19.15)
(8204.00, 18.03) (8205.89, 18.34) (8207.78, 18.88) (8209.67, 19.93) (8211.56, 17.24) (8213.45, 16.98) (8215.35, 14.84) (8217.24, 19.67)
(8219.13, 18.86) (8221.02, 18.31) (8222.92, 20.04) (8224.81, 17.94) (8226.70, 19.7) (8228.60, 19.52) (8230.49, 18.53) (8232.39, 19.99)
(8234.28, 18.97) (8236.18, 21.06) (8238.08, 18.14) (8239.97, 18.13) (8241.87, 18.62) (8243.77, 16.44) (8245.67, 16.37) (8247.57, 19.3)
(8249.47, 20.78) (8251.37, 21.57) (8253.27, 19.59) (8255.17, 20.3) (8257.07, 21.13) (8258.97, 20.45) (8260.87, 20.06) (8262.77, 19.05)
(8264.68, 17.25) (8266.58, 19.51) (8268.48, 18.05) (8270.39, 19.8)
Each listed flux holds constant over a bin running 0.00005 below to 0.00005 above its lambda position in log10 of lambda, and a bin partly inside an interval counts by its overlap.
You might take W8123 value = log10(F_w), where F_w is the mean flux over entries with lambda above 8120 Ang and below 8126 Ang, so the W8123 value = 1.29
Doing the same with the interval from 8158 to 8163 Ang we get 1.25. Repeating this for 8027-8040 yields 1.29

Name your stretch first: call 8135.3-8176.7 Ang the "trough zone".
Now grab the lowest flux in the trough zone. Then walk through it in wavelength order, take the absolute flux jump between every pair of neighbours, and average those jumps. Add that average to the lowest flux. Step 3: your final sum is 17.7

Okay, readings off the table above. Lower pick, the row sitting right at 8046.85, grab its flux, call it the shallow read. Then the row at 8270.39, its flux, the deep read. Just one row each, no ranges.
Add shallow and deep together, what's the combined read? 38.7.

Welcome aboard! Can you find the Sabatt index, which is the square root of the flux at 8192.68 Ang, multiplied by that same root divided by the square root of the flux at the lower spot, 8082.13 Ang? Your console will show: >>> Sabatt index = 4.1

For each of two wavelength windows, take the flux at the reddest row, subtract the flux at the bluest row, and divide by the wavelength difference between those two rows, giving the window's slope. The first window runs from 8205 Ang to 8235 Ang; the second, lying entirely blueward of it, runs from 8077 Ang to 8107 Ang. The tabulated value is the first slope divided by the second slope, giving -0.3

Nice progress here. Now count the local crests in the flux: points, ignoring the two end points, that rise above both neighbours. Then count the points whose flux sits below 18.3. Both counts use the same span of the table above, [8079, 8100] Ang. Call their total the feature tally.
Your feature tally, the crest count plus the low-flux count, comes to 7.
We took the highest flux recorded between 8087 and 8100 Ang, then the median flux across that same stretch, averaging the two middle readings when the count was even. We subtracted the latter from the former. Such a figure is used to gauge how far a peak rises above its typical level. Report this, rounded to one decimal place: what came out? 1.5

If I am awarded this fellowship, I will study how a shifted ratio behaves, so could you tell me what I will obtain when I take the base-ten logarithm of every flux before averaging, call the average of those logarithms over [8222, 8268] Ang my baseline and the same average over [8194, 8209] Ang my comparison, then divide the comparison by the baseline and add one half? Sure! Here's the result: 1.51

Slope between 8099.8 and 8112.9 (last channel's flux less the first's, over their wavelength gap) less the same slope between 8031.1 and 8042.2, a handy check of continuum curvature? -0.28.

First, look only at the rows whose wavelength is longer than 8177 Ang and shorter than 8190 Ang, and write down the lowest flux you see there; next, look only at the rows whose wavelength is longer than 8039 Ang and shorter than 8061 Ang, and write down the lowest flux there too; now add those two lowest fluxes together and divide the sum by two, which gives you 16.24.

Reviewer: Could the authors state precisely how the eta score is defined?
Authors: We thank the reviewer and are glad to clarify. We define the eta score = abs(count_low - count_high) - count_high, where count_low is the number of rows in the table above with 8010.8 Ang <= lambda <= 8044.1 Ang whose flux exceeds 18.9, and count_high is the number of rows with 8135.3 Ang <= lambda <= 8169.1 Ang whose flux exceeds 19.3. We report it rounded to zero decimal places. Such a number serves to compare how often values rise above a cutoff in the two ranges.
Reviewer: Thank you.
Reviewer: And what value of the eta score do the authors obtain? -2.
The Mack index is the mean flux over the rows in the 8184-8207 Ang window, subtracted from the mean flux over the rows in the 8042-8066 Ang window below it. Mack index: -0.2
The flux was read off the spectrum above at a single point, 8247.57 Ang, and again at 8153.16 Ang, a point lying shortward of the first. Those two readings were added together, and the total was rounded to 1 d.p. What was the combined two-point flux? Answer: 37.1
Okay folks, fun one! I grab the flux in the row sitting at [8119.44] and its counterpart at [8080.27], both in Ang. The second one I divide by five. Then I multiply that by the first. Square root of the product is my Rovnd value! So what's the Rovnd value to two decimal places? 8.68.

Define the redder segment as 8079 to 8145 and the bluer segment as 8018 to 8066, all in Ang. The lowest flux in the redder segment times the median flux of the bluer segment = 250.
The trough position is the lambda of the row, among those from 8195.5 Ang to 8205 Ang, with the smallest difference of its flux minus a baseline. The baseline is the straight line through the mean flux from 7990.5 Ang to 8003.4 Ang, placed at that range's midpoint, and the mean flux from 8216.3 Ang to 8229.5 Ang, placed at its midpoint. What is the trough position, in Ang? 8204.00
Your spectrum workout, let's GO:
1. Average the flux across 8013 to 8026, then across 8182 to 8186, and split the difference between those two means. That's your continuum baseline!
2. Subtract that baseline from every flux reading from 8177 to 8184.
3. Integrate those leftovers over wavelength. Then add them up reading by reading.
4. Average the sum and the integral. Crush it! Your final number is 3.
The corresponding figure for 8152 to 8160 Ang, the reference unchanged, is 2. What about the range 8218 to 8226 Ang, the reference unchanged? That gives 2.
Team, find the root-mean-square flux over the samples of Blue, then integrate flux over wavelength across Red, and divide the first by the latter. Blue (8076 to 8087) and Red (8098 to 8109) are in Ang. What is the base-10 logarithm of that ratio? -1.02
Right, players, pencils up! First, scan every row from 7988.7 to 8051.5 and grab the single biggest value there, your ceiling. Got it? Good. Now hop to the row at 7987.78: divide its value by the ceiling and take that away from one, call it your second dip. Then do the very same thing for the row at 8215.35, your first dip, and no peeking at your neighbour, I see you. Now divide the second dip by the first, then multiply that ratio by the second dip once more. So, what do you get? 0.10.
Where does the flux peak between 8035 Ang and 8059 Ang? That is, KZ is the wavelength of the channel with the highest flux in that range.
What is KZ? 8041.29 Ang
